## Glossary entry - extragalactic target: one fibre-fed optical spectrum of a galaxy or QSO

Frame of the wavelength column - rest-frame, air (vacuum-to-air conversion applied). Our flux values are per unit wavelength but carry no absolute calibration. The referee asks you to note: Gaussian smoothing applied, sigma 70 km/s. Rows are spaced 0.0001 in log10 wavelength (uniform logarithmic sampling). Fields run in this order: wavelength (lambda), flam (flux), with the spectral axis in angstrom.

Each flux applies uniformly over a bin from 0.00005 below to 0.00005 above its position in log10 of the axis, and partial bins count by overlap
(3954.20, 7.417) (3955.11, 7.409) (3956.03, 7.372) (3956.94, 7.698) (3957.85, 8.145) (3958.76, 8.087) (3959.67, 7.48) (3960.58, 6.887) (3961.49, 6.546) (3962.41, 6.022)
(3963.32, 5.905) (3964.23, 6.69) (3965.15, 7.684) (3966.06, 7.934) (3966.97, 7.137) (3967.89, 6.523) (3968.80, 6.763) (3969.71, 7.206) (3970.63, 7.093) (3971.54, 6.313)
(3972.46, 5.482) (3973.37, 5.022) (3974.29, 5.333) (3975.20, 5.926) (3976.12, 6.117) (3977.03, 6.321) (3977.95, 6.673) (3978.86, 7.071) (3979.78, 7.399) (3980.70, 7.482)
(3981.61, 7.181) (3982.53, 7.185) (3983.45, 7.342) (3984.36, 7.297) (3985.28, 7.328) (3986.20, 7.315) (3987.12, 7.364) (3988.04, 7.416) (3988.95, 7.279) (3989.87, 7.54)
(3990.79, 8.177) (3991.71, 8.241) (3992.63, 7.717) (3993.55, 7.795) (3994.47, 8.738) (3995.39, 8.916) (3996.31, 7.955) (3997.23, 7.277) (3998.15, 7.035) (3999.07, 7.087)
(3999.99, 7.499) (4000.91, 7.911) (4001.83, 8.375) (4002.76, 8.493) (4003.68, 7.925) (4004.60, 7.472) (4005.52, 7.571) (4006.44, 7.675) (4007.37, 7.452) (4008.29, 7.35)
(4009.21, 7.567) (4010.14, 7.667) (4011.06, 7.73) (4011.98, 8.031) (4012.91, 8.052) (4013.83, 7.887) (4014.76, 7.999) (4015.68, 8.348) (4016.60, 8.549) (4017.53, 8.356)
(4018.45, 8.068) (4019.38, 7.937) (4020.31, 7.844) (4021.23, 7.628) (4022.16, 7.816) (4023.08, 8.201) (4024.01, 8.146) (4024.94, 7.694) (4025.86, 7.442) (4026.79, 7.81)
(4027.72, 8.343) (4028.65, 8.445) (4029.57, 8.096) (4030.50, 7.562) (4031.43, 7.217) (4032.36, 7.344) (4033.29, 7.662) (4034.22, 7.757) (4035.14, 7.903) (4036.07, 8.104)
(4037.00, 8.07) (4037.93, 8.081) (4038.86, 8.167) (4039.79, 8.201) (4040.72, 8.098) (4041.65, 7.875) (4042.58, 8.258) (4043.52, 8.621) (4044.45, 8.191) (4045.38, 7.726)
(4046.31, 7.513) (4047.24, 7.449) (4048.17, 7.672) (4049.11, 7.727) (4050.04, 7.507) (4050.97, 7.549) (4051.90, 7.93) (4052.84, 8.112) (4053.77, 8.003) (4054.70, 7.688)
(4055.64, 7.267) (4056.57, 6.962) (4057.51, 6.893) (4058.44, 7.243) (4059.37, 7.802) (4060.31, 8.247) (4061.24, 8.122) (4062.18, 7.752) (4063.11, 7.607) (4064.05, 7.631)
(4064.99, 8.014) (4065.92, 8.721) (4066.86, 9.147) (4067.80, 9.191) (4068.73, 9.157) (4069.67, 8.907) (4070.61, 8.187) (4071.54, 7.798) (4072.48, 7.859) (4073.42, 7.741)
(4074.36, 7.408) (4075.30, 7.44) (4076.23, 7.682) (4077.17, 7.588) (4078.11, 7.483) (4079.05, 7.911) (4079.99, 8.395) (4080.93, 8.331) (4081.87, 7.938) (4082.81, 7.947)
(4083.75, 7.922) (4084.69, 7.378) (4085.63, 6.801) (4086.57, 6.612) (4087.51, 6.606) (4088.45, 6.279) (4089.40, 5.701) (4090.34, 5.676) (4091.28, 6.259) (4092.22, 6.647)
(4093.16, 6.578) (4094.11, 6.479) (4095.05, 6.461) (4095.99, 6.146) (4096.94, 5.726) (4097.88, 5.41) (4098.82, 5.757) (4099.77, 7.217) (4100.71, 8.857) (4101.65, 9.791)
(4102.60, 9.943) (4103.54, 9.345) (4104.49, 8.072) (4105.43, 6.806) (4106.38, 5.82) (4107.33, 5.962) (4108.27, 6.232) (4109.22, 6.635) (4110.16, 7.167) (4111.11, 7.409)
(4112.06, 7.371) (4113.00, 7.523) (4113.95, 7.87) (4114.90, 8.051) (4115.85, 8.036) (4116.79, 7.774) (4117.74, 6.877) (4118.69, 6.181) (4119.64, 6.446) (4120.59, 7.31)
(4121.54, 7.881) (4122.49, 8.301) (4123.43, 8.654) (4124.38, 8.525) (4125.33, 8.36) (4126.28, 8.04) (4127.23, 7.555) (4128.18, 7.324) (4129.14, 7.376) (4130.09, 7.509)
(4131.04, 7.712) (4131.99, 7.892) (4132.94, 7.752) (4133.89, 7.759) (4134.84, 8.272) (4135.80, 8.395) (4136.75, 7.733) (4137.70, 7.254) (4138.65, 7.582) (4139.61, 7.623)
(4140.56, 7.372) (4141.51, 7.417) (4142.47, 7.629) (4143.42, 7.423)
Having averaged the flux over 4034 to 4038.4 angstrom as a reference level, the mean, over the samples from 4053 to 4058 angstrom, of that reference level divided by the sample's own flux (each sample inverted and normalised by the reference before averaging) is 1.09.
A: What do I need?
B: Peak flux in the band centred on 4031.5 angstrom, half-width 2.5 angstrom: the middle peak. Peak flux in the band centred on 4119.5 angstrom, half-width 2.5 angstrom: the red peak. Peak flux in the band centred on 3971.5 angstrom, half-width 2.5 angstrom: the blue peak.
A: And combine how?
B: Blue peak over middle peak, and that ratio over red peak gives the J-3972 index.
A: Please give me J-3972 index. 0.113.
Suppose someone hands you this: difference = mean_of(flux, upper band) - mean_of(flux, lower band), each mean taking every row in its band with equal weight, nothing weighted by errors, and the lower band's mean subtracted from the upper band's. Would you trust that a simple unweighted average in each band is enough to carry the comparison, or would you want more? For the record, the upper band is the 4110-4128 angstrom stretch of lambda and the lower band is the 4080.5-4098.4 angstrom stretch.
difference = 1.0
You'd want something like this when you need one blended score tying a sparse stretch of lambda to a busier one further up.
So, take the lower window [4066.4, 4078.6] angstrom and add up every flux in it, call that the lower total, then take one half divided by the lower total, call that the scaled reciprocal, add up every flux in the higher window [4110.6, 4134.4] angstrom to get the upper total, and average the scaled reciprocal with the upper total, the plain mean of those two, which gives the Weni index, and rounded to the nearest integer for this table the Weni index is 96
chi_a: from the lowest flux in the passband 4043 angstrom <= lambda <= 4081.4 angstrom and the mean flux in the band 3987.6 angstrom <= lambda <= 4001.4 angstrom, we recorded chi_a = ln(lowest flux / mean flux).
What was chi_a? -0.12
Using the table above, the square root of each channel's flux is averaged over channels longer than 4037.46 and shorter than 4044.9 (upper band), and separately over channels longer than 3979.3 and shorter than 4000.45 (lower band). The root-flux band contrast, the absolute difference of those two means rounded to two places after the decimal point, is 0.11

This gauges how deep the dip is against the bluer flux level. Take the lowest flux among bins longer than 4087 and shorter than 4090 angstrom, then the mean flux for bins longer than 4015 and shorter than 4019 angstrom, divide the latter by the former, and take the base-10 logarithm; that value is 0.16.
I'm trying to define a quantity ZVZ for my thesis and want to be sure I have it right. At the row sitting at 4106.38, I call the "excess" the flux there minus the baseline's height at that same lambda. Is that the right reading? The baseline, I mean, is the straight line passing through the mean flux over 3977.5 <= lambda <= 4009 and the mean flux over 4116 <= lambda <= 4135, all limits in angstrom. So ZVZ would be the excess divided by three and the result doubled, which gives -1.23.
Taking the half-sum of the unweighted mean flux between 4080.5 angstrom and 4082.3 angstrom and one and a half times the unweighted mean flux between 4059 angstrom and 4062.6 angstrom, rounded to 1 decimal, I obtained 10.1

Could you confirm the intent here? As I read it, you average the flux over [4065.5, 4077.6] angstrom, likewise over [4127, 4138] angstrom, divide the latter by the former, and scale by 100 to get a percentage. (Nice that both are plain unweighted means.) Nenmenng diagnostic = 94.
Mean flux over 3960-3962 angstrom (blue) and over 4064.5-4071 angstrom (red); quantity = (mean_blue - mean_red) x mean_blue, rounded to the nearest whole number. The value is -14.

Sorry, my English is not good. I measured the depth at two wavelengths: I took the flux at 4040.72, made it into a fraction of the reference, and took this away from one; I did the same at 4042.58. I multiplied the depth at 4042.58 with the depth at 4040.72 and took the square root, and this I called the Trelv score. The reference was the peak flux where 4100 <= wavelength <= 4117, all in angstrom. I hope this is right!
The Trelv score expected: 0.18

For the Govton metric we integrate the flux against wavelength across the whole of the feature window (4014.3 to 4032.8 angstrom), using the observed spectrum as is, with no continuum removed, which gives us 147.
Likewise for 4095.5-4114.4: 137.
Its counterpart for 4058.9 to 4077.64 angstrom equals 152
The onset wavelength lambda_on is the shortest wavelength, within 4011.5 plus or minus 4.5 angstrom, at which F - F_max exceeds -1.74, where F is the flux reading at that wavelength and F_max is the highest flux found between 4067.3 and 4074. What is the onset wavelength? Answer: 4007.37 angstrom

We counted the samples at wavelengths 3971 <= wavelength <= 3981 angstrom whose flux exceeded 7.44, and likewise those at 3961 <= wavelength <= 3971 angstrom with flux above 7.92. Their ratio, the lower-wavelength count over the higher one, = 1.0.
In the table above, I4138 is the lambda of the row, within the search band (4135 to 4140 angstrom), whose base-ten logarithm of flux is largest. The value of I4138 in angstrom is 4135.80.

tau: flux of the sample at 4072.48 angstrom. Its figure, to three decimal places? 7.859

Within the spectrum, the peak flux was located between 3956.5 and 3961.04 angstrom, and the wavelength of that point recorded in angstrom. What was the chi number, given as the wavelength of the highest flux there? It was 3957.85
